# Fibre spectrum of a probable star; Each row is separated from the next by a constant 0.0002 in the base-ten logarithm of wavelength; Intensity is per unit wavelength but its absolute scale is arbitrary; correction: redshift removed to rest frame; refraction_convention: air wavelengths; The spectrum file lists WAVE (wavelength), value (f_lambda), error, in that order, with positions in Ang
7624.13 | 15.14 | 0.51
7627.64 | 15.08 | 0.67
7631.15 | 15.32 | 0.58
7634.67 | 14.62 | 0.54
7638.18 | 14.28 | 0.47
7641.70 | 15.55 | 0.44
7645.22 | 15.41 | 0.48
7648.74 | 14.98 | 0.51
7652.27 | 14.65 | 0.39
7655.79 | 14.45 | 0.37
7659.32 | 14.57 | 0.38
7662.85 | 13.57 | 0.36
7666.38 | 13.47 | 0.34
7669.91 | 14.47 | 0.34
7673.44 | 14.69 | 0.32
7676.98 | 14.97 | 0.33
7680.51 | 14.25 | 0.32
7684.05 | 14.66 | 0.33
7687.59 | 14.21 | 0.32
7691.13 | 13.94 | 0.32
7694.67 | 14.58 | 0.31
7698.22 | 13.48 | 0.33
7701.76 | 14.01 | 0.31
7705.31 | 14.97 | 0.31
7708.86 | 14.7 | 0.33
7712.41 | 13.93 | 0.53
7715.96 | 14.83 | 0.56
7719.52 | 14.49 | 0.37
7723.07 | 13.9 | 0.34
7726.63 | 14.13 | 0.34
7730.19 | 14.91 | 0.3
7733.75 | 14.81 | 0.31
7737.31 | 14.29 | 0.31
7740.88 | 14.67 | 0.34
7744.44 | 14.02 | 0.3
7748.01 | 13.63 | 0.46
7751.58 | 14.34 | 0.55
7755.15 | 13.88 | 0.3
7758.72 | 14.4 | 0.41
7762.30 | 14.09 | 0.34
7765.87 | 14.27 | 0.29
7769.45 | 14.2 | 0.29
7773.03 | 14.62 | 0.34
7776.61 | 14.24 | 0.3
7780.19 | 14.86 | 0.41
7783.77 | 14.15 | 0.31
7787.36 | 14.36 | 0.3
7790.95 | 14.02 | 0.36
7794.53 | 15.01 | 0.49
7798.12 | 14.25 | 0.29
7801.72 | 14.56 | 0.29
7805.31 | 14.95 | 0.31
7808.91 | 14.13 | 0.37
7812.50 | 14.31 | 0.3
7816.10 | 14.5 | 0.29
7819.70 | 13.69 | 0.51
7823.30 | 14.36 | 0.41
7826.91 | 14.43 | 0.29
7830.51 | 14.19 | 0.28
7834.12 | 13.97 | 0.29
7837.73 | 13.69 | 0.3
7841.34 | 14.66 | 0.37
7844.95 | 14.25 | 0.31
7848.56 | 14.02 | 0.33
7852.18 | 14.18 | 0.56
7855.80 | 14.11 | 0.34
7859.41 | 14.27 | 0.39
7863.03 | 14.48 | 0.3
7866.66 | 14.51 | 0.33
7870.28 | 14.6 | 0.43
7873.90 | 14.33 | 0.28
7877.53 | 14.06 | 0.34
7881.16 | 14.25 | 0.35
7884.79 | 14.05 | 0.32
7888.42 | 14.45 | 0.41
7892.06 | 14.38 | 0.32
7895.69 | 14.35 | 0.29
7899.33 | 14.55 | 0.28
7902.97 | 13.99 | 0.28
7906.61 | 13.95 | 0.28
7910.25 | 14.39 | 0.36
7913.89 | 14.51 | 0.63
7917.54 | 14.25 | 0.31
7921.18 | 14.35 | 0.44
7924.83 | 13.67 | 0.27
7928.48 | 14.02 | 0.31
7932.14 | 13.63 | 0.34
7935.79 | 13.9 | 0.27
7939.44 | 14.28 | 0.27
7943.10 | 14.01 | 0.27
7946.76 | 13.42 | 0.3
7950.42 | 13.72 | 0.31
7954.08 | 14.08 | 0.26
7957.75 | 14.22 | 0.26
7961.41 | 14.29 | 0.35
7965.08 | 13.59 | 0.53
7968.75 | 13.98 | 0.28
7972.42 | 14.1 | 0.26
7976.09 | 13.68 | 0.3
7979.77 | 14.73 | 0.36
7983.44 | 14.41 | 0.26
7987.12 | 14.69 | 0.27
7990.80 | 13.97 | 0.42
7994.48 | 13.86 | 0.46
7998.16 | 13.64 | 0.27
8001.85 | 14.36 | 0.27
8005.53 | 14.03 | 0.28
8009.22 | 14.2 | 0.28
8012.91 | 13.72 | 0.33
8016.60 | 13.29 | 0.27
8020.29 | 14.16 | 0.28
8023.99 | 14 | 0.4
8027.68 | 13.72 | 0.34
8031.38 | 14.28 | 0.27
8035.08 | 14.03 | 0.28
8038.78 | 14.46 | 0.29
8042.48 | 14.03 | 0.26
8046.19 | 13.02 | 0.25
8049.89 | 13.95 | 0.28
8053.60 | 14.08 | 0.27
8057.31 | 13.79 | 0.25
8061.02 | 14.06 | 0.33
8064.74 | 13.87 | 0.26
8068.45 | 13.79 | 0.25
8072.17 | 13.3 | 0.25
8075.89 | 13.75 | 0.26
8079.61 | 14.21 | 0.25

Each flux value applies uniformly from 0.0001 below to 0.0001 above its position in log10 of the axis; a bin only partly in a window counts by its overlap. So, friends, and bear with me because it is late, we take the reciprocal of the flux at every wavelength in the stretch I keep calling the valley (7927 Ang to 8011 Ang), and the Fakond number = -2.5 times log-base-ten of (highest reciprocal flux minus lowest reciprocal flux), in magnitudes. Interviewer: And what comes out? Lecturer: 5.4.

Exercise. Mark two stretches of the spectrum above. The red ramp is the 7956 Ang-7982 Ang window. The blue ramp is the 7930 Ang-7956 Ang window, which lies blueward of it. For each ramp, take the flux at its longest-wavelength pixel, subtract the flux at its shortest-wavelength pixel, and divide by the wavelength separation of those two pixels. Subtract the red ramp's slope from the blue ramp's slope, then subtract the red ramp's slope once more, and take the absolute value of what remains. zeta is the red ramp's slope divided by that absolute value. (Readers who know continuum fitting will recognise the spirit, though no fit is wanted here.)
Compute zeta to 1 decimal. 0.9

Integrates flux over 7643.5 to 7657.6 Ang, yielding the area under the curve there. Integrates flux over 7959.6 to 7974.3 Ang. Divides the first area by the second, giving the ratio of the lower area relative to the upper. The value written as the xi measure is 1.02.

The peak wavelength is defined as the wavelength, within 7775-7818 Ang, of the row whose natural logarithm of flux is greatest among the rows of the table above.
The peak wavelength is 7794.53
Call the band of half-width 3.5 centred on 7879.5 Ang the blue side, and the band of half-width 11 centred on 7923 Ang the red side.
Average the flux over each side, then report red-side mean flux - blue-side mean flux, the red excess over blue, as -0.083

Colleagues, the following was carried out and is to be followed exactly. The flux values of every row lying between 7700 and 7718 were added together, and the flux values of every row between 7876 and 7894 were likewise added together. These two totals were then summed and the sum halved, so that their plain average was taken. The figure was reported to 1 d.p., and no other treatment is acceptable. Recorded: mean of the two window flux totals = 71.8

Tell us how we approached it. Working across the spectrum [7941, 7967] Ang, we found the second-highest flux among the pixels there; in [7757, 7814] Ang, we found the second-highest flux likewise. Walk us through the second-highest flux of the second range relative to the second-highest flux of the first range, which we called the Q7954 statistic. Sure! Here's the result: 1.05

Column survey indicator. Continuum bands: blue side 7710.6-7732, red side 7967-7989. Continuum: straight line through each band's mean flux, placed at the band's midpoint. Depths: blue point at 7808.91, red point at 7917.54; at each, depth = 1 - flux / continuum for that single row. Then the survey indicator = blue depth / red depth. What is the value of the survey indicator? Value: 5.2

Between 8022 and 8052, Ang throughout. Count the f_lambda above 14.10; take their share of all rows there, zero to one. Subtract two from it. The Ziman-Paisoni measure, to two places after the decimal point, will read -1.75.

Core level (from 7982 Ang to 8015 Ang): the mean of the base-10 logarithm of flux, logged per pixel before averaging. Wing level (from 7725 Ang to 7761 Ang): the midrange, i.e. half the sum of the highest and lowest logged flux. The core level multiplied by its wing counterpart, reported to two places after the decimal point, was 1.33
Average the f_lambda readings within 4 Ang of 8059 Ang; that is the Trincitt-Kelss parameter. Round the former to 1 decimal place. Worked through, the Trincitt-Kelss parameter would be 13.9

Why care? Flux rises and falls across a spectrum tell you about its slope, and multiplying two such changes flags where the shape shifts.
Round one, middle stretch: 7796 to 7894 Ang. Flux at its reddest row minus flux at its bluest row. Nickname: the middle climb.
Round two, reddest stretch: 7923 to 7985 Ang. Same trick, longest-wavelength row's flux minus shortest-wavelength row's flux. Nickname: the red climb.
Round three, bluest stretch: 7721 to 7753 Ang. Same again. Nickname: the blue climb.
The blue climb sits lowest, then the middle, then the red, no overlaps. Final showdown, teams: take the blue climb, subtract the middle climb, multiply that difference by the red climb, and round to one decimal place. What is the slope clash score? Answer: 0.2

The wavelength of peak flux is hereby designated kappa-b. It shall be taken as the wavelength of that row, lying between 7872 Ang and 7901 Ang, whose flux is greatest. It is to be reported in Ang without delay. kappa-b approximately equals 7899.33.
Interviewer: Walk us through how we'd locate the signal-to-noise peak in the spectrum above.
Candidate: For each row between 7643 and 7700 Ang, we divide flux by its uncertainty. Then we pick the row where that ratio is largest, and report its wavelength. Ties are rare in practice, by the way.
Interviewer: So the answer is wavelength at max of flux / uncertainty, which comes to 7694.67 Ang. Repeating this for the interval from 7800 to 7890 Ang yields 7873.90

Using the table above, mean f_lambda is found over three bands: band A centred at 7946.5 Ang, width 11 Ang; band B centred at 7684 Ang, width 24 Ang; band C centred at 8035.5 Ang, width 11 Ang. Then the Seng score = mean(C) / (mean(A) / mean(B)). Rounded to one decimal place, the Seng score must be 15.0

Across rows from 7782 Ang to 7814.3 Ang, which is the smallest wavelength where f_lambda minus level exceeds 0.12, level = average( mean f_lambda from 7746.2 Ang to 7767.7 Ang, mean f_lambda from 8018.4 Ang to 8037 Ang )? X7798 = 7787.36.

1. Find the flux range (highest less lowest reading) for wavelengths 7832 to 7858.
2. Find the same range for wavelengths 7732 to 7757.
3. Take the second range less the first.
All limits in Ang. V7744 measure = 0.21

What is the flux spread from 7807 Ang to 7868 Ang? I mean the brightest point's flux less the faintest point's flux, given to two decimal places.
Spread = 0.97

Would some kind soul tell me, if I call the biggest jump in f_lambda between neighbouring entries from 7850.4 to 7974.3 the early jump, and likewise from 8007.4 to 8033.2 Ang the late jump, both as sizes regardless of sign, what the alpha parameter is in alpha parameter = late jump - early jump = 0.17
